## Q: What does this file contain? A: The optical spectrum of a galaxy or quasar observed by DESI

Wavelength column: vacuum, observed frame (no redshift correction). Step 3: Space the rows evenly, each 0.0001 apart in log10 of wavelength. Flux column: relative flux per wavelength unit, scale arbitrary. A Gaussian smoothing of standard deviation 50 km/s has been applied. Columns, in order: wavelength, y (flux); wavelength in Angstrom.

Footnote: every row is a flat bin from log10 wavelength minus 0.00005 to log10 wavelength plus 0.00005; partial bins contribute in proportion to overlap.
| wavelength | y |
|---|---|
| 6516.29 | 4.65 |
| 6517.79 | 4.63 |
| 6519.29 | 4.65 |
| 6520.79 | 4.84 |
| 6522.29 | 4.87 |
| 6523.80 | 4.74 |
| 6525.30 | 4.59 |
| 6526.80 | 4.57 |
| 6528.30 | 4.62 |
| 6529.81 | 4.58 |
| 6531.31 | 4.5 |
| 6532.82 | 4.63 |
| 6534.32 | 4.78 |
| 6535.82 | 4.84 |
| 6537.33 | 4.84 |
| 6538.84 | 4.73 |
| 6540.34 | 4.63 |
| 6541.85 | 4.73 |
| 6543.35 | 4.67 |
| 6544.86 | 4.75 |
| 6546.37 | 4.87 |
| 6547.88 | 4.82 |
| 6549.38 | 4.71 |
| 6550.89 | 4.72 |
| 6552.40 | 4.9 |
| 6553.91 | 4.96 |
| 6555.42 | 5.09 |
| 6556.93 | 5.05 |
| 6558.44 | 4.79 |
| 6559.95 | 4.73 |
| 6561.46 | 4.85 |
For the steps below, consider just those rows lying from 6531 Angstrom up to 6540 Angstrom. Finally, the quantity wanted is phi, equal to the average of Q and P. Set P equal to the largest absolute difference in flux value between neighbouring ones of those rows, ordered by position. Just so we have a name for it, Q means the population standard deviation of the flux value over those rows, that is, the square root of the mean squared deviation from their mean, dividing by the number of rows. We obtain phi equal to 0.136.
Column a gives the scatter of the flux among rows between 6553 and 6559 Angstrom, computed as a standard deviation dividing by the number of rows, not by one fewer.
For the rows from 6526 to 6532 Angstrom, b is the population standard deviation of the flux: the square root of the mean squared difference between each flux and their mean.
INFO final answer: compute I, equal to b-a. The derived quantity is -0.07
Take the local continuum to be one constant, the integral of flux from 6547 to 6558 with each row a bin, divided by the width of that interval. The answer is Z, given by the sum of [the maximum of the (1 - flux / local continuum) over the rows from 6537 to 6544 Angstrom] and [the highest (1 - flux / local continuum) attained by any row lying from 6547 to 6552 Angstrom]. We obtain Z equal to 0.090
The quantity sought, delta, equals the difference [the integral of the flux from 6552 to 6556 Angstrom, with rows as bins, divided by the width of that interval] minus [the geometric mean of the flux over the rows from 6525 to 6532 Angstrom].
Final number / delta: 0.412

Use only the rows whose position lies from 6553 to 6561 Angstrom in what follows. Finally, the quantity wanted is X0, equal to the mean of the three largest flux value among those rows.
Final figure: 5.03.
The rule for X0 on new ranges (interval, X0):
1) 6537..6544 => 4.77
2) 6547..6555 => 4.89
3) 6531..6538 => 4.82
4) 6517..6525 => 4.82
